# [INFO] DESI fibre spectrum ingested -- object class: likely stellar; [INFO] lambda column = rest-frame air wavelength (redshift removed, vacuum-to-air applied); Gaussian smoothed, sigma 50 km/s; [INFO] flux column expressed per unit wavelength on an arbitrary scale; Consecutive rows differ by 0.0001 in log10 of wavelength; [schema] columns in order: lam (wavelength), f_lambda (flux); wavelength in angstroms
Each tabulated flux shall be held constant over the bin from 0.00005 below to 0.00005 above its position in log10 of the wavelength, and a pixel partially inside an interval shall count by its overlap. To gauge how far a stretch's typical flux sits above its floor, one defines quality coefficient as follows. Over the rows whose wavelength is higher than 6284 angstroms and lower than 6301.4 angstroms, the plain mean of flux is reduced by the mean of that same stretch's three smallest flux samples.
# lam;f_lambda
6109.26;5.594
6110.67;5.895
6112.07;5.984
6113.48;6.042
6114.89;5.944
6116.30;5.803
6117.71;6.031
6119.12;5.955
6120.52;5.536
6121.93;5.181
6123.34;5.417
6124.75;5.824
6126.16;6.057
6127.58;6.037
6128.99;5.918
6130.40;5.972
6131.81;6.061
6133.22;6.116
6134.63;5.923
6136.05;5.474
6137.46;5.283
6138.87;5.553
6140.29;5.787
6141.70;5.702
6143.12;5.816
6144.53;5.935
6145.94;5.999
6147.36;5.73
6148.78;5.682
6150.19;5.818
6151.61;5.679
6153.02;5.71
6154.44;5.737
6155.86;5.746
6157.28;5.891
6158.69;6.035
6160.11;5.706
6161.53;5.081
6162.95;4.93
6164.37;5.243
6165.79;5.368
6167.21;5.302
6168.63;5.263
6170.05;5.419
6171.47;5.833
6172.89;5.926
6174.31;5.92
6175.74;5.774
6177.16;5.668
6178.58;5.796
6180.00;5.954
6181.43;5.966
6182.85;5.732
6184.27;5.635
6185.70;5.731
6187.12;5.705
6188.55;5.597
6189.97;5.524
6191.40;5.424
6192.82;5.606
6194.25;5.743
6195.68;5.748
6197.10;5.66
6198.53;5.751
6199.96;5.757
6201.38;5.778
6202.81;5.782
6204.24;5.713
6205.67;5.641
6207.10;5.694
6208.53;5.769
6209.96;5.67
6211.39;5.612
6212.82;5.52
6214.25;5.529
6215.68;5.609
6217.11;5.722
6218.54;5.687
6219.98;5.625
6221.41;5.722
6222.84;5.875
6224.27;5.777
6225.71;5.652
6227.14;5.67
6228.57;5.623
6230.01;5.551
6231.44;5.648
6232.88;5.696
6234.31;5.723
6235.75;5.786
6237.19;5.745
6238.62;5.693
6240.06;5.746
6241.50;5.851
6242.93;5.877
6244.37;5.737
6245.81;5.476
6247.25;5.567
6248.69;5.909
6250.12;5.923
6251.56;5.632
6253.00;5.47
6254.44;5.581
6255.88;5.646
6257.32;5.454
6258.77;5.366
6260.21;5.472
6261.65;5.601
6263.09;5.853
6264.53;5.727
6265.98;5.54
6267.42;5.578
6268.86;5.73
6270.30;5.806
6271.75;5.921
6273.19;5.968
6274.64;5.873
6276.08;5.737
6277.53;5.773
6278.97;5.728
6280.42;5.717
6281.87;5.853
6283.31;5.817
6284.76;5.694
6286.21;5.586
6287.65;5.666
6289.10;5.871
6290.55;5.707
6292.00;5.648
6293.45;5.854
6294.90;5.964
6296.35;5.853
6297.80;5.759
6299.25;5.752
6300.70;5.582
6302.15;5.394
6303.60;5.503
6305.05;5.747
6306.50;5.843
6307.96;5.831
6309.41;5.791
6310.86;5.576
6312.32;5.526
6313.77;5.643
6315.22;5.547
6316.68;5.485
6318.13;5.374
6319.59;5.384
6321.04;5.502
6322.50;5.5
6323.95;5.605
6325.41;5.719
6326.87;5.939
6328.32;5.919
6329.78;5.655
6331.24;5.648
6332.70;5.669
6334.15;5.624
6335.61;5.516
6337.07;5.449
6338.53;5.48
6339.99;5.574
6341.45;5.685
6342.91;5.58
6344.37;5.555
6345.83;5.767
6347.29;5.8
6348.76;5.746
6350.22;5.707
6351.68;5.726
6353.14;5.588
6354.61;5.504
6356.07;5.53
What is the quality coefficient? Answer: 0.14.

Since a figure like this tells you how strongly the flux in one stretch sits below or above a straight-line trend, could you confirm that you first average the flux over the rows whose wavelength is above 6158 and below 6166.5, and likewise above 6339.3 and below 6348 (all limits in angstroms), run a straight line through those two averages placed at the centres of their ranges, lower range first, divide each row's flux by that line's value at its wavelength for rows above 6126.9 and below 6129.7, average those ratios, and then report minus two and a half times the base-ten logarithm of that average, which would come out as -0.12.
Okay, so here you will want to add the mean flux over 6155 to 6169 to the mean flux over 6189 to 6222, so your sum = 11.1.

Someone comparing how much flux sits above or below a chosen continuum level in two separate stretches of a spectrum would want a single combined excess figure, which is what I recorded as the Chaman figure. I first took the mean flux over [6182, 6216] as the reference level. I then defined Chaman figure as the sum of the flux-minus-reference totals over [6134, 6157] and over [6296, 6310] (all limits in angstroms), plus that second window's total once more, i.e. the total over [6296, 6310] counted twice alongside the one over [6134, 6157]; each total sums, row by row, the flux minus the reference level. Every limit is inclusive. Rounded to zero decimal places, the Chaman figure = 2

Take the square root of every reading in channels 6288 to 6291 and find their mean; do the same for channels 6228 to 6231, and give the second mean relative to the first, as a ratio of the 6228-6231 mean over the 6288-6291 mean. 0.98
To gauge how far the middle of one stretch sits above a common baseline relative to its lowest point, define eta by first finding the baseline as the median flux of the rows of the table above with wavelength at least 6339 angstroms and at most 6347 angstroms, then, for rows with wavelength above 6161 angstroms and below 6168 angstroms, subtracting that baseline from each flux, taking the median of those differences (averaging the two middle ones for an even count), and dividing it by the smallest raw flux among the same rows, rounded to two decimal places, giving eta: -0.07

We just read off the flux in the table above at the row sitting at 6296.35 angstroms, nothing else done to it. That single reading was 5.853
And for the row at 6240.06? 5.746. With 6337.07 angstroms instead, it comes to 5.449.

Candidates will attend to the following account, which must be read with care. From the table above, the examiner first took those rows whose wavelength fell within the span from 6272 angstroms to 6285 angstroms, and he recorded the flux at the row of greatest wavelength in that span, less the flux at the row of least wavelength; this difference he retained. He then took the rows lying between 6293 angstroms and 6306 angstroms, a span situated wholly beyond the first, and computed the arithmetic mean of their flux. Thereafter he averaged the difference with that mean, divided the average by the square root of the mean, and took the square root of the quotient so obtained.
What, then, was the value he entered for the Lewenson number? 1.07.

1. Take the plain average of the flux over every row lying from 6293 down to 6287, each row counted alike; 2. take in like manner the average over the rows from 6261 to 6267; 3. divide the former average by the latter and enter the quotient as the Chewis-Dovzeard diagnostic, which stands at 1.01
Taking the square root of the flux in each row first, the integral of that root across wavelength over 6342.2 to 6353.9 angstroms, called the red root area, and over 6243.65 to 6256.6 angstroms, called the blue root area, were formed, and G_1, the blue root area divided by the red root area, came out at 1.1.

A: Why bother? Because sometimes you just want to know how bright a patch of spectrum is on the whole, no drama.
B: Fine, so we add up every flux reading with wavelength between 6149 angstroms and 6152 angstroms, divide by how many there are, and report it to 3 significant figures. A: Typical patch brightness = 5.75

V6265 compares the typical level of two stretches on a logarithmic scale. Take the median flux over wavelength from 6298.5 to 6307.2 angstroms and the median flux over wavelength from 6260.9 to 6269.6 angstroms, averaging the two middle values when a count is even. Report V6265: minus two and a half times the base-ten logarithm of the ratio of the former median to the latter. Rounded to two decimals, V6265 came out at 0.00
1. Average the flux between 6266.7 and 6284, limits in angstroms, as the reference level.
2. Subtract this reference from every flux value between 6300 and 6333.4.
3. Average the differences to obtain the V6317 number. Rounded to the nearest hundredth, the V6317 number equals -0.17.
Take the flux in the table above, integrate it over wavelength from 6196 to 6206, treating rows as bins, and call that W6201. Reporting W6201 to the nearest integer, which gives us 57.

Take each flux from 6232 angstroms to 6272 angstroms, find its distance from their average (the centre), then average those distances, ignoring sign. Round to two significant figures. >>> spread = 0.13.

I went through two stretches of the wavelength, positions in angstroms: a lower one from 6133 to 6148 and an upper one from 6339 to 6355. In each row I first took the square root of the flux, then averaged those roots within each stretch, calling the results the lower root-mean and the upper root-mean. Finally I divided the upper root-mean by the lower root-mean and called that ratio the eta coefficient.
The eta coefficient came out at 0.99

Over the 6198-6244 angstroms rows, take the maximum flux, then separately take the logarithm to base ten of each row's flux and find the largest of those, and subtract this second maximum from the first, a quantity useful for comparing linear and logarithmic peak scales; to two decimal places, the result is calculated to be 5.11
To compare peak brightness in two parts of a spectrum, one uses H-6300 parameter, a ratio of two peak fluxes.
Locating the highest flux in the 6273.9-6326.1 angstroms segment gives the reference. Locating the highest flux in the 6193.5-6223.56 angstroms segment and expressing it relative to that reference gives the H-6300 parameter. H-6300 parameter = 0.99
